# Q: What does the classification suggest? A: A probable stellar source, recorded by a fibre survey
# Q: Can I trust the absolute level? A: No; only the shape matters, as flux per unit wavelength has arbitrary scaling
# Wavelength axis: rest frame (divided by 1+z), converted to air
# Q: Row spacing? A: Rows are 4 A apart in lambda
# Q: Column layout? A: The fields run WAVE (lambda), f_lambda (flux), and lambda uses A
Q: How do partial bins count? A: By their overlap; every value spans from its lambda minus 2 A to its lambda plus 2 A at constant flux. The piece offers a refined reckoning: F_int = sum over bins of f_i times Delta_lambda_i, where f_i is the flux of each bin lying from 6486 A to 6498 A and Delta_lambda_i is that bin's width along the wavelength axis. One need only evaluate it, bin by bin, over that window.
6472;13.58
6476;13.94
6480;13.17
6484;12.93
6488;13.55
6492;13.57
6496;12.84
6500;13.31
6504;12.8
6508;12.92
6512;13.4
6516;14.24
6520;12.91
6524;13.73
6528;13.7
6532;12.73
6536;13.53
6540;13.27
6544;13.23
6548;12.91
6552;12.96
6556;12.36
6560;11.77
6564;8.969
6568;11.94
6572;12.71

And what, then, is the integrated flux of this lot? 160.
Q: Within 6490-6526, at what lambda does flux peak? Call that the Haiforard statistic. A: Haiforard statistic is 6516 A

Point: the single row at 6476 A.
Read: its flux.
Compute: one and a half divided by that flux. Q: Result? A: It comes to 0.108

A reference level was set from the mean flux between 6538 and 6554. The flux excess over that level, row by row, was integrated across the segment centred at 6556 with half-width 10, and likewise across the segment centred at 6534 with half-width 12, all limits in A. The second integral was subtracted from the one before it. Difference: -33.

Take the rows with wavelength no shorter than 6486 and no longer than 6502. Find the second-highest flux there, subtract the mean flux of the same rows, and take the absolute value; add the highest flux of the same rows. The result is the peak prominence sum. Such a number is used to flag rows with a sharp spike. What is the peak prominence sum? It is 13.8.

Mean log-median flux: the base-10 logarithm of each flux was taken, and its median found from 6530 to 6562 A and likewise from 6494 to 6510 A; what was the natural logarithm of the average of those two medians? 0.105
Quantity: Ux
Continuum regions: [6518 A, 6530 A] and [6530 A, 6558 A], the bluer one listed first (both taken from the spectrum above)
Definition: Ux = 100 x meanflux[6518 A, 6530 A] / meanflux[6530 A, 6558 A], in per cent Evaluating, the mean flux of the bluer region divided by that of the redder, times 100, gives 103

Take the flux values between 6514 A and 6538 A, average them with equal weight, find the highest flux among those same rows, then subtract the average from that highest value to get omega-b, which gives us 0.77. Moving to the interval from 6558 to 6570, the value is 1.05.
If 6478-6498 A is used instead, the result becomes 0.36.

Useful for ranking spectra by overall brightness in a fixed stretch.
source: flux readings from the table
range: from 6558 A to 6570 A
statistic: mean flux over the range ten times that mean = 109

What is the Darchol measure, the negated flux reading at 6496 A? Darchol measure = -12.8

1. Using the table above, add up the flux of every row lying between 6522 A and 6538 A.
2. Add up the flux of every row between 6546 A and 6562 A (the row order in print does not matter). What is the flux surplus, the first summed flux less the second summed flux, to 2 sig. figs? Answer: 3.7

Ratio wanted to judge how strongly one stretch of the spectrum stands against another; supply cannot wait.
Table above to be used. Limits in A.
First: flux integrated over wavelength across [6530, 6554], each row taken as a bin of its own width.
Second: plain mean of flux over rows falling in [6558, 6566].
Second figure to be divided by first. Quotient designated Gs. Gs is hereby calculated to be 0.033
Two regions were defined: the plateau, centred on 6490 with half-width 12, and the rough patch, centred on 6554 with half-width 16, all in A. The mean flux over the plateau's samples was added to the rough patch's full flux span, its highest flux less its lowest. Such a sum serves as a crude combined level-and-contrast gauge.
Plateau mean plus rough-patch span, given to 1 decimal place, 17.5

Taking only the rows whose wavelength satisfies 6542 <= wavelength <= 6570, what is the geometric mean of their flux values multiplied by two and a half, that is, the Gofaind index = 29.84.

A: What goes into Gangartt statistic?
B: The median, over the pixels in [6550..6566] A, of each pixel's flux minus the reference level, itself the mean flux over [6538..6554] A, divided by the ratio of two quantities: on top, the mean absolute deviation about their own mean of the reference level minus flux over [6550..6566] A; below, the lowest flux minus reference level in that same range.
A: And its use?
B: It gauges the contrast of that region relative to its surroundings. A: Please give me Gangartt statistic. 3.3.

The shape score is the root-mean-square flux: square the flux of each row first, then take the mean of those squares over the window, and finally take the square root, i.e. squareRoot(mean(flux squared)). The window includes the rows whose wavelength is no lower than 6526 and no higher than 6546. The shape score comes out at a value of 13.3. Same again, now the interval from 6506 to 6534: 13.4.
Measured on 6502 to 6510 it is 12.9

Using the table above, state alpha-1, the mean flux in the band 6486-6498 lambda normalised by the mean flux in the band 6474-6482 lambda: 0.98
